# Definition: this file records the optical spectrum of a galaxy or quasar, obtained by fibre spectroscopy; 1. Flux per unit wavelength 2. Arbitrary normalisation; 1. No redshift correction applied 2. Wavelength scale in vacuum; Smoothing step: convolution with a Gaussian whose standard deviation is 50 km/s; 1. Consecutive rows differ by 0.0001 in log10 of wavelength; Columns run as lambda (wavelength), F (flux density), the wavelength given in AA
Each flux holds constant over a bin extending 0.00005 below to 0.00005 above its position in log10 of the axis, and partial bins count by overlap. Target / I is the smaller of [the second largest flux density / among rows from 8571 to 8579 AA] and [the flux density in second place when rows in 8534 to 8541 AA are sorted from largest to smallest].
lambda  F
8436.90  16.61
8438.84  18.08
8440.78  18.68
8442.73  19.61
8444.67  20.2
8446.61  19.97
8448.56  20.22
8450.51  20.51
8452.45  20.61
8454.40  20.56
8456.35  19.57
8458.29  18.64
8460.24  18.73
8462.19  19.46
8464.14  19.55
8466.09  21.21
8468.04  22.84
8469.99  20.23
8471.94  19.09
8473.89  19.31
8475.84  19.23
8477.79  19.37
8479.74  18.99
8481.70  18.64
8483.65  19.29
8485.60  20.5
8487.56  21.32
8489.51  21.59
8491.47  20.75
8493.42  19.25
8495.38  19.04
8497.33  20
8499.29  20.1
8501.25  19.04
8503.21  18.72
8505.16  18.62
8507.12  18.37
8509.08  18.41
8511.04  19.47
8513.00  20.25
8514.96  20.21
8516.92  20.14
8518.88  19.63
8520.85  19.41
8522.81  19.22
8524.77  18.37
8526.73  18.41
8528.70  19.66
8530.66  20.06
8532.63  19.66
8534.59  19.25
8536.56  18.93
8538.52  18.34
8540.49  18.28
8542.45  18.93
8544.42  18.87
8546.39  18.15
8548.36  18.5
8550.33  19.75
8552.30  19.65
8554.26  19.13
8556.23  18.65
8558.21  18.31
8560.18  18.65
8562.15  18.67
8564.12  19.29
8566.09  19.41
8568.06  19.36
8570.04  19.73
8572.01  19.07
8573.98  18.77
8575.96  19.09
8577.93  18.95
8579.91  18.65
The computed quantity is 18.9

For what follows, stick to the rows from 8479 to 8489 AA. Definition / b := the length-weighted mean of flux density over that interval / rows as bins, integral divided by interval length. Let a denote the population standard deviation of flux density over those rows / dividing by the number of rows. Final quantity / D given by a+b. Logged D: 20.9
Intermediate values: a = 1.00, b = 19.8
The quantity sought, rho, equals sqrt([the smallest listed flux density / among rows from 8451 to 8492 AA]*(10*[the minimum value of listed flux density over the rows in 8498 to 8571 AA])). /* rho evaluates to 58.2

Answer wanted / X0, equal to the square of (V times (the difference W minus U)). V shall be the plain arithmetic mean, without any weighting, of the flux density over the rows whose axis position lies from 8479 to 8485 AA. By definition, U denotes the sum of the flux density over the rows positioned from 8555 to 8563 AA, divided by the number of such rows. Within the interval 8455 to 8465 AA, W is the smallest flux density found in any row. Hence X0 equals 2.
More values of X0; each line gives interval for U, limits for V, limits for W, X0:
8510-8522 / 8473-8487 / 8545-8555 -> 1082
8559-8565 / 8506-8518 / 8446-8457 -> 186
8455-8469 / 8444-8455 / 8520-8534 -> 1100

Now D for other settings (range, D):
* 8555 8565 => 19.0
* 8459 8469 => 21.8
